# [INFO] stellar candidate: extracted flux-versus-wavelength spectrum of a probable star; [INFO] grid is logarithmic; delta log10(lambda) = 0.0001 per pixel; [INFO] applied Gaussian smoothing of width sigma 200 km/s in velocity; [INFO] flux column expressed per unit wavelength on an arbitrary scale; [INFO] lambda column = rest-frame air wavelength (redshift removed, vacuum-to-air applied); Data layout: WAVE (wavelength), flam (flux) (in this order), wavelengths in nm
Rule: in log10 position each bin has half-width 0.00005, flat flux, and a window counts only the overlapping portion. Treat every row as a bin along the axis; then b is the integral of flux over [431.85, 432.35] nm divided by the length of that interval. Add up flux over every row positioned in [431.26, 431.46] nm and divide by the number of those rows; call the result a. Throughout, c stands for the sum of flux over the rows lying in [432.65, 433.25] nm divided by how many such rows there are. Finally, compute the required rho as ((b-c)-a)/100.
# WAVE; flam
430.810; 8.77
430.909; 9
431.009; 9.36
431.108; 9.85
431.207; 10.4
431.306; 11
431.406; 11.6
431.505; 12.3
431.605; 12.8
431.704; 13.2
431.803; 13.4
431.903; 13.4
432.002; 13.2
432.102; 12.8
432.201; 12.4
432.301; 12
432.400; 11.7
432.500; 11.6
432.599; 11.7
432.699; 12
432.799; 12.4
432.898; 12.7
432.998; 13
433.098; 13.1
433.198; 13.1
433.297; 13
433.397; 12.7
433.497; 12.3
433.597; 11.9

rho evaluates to -0.113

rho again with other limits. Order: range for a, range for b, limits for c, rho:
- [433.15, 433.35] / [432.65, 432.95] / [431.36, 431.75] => -0.132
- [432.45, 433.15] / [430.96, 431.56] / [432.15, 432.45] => -0.136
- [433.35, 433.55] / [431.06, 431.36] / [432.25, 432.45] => -0.139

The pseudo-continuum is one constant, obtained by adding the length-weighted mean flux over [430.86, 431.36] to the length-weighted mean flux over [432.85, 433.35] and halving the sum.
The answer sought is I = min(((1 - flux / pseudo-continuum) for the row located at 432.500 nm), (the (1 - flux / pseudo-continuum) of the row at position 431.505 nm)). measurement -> -0.07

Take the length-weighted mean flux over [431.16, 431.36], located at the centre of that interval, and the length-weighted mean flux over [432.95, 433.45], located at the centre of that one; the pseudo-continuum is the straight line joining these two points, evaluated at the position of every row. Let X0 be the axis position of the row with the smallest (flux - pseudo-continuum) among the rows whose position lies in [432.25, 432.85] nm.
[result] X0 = 432.599 nm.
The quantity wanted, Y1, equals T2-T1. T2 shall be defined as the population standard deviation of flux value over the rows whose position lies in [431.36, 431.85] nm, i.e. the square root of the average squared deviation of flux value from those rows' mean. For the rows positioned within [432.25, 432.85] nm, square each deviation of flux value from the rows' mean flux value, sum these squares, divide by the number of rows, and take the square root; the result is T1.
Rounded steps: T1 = 0.3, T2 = 0.65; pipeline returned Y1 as 0.4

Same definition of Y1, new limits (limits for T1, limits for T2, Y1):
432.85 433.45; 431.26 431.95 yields 0.7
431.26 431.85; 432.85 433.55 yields -0.6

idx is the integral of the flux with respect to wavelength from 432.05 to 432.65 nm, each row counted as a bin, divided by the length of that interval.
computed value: 12.0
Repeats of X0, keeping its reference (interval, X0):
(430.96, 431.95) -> 431.009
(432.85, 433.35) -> 433.297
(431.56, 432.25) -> 432.201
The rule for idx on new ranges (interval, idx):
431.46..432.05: 13.1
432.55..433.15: 12.5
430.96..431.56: 10.8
